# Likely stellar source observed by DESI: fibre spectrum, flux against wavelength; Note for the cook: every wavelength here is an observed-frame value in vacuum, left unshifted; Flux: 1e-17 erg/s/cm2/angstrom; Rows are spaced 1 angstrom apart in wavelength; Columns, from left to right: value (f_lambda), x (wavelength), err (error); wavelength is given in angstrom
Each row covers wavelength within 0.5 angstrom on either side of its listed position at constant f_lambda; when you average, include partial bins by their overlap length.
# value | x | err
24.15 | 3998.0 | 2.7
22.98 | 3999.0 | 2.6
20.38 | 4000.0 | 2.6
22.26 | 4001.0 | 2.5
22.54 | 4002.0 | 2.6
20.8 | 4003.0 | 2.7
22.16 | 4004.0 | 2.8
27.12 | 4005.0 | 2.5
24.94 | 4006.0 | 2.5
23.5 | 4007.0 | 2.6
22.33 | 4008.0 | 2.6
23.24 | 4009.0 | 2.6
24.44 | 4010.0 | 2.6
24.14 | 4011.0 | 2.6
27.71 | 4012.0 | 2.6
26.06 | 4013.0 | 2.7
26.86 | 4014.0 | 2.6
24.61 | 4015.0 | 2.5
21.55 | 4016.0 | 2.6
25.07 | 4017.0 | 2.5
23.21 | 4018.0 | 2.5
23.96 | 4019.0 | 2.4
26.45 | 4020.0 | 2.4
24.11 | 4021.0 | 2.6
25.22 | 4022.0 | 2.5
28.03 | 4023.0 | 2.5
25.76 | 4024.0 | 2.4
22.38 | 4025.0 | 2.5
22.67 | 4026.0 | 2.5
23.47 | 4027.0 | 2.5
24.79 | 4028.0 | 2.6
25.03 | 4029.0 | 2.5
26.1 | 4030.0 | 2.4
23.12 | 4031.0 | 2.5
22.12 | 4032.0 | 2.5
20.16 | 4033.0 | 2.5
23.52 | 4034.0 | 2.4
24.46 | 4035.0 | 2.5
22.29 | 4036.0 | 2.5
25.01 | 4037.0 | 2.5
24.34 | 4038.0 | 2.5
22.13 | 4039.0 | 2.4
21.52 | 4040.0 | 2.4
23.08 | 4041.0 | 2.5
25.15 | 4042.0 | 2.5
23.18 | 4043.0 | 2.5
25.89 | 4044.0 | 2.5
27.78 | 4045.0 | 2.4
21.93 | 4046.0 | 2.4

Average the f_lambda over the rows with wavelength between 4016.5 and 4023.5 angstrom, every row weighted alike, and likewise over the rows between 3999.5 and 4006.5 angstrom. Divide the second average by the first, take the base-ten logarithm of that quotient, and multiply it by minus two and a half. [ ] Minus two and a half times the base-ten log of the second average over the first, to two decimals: 0.10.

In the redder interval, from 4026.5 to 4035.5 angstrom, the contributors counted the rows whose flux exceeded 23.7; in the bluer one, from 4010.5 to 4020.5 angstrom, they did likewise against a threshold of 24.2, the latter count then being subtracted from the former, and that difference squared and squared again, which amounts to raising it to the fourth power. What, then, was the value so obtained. 16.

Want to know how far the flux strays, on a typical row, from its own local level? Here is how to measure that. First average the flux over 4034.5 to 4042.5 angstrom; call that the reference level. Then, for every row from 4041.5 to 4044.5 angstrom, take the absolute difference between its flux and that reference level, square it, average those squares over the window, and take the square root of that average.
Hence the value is 1.69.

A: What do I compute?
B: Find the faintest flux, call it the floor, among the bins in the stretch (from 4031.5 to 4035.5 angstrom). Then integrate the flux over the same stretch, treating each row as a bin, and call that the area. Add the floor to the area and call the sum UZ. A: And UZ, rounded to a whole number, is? 110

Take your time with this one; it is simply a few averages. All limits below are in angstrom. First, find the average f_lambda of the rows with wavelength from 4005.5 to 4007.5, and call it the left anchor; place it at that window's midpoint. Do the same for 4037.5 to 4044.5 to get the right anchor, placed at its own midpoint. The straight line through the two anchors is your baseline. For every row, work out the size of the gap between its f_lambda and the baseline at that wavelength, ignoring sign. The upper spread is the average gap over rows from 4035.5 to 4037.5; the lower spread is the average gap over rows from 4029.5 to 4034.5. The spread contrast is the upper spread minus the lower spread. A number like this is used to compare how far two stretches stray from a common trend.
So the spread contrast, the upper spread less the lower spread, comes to -0.32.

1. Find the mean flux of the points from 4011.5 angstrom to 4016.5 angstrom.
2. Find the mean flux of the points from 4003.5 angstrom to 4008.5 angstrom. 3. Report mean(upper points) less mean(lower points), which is 1.3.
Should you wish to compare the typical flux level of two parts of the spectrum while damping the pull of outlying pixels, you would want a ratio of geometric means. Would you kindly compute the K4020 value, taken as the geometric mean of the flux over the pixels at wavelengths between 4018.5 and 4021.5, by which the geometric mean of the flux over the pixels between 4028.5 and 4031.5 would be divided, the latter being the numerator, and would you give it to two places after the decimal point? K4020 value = 1.00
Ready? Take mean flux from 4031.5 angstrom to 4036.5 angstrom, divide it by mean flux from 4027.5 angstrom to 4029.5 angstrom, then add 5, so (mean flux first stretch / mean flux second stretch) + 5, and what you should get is 5.90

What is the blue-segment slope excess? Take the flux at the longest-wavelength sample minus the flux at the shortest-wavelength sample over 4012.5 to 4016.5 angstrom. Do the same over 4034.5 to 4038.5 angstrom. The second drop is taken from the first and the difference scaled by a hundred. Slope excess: -439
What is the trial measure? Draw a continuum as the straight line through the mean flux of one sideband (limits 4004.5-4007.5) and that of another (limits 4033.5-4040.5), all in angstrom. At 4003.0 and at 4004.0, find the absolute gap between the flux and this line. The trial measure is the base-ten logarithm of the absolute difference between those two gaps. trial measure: 0.2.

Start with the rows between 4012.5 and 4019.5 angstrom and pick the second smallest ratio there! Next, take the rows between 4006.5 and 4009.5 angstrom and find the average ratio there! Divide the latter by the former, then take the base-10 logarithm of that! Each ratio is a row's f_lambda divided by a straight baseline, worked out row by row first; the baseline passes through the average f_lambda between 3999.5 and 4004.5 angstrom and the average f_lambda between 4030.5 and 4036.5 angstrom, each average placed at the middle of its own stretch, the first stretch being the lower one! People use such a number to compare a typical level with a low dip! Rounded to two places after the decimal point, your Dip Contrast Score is 0.00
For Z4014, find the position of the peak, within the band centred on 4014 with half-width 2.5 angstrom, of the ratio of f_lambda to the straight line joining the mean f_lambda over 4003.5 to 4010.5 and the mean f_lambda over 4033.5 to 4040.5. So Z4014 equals 4012.0 angstrom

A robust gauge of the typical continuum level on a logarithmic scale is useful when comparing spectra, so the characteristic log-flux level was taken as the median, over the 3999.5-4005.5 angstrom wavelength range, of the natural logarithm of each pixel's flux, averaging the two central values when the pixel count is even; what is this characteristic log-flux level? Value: 3.10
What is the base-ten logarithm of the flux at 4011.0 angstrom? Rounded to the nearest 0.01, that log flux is 1.38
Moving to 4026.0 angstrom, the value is 1.36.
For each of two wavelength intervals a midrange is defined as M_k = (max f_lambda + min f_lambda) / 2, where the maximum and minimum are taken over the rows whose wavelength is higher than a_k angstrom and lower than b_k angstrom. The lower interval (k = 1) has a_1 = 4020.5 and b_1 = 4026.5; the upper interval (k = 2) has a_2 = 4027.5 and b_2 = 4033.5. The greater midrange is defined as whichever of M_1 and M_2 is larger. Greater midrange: 25.2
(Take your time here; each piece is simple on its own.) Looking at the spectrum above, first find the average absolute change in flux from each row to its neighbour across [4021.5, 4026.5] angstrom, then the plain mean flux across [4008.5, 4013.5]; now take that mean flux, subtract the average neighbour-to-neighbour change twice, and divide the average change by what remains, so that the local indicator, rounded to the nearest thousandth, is 0.105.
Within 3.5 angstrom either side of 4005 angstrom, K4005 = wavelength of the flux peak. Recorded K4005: 4005.0 angstrom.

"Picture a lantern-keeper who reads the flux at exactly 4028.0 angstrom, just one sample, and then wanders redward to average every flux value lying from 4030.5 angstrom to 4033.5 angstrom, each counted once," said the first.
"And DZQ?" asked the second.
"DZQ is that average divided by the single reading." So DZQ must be 0.88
